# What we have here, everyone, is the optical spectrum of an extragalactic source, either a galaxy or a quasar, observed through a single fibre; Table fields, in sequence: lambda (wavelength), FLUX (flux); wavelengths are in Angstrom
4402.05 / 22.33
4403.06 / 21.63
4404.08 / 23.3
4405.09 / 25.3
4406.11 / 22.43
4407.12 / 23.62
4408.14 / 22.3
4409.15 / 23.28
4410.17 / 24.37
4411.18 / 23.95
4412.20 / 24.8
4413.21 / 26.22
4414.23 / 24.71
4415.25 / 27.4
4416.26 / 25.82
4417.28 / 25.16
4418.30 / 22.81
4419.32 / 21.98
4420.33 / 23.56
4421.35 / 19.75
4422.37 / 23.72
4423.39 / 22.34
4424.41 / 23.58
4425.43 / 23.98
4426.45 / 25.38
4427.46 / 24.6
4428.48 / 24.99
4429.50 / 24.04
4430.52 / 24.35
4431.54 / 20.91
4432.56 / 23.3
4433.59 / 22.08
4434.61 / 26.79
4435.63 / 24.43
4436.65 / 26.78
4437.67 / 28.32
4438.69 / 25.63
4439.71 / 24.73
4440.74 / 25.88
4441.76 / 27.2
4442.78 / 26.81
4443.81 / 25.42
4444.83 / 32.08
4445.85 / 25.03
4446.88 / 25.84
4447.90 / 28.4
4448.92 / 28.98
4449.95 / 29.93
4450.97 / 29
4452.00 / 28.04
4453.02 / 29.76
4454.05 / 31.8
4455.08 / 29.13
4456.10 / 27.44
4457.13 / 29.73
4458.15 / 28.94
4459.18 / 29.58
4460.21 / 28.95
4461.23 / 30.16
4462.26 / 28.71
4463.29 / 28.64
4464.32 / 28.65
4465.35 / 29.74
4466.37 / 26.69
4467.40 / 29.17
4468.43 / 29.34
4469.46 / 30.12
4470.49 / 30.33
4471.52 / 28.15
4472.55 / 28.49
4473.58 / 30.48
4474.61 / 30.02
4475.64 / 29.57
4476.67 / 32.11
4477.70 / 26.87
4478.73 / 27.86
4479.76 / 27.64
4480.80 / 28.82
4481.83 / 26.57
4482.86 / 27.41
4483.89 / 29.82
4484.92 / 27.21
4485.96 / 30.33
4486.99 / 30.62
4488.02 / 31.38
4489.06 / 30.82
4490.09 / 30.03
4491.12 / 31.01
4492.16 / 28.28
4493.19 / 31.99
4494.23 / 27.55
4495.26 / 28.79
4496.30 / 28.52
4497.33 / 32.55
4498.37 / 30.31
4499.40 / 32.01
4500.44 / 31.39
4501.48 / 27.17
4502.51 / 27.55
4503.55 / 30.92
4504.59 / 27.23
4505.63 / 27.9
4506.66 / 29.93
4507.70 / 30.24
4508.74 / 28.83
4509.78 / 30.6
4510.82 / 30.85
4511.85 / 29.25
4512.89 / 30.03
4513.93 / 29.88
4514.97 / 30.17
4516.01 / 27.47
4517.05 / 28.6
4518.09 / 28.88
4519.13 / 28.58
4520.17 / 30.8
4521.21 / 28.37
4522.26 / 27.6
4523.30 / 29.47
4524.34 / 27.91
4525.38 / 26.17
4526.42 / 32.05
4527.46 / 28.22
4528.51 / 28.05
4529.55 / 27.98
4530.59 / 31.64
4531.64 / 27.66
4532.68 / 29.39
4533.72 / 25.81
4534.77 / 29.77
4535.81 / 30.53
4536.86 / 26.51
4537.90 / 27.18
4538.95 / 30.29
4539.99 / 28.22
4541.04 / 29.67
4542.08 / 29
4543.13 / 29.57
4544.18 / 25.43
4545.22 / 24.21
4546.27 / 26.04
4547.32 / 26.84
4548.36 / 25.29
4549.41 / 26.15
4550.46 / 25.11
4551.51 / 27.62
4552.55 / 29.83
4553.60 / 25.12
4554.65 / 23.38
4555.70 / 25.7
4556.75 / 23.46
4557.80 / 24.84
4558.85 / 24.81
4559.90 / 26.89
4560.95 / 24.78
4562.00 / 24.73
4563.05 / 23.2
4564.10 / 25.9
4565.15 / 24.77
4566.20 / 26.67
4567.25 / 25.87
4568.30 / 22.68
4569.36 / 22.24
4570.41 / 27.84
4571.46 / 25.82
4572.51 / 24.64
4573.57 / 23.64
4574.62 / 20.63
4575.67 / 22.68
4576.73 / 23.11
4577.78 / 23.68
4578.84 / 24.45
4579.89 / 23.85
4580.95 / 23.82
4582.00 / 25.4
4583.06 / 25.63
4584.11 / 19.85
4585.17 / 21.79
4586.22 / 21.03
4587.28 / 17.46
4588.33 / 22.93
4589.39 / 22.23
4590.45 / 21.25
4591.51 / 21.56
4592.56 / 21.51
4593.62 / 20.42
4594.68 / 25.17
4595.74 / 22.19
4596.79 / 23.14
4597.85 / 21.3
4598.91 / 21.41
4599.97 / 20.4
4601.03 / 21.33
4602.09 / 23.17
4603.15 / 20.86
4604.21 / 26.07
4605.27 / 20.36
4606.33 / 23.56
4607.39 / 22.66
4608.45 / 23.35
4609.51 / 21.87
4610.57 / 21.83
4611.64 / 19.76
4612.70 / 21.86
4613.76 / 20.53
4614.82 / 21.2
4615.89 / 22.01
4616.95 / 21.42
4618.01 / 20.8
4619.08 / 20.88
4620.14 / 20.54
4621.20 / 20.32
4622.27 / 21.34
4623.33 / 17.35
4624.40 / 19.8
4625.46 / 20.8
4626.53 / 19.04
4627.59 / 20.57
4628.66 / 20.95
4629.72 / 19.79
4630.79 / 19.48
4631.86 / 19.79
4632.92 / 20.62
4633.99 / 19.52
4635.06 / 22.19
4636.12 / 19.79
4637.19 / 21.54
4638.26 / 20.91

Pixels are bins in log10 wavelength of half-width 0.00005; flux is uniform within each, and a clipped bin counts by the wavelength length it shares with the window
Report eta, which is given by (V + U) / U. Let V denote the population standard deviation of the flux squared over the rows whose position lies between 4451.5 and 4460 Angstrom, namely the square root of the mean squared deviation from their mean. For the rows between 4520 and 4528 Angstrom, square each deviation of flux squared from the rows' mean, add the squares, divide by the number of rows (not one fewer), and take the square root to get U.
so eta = 1.7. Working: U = 103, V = 72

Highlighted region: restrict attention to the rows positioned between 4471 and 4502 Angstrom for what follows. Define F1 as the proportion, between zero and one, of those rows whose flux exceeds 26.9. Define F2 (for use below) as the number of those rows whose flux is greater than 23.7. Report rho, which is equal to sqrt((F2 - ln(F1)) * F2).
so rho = 30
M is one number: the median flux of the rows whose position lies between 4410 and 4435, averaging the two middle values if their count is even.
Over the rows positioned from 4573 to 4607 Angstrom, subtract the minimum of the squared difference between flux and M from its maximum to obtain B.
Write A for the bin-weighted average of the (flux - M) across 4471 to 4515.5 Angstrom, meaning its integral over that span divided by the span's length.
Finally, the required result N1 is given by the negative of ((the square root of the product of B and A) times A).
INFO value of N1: -83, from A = 5.4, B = 43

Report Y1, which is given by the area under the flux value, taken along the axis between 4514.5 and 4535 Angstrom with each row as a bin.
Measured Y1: 588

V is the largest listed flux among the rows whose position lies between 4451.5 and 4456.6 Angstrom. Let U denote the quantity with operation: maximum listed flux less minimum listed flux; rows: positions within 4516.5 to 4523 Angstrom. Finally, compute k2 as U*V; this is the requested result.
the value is 102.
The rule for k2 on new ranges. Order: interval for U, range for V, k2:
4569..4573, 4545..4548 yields 150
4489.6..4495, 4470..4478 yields 143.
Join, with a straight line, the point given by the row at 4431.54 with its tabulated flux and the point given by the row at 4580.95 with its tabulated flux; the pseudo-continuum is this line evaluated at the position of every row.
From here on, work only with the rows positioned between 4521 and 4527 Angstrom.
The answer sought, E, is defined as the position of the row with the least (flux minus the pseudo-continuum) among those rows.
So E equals 4525.38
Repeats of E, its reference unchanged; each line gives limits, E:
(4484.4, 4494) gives 4484.92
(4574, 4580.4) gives 4574.62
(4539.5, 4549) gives 4545.22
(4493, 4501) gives 4494.23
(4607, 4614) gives 4611.64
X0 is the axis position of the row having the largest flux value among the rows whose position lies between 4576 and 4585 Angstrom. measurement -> 4583.06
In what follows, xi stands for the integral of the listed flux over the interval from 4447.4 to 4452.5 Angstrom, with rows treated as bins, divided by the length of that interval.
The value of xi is 29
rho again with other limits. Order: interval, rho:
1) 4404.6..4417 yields 9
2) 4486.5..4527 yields 39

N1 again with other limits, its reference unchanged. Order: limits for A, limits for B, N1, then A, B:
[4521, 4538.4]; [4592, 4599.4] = -33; 4.5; 12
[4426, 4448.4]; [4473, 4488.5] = -15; 1.6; 59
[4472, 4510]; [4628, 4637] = -52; 5.4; 17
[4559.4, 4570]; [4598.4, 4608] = -2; 0.8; 13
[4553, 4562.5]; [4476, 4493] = -6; 0.9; 59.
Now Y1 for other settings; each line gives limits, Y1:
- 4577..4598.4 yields 480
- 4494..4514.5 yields 607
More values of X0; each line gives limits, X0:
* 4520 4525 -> 4520.17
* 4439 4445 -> 4444.83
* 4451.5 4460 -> 4454.05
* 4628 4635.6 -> 4635.06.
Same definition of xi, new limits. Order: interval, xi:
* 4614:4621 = 21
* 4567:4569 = 24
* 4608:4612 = 22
